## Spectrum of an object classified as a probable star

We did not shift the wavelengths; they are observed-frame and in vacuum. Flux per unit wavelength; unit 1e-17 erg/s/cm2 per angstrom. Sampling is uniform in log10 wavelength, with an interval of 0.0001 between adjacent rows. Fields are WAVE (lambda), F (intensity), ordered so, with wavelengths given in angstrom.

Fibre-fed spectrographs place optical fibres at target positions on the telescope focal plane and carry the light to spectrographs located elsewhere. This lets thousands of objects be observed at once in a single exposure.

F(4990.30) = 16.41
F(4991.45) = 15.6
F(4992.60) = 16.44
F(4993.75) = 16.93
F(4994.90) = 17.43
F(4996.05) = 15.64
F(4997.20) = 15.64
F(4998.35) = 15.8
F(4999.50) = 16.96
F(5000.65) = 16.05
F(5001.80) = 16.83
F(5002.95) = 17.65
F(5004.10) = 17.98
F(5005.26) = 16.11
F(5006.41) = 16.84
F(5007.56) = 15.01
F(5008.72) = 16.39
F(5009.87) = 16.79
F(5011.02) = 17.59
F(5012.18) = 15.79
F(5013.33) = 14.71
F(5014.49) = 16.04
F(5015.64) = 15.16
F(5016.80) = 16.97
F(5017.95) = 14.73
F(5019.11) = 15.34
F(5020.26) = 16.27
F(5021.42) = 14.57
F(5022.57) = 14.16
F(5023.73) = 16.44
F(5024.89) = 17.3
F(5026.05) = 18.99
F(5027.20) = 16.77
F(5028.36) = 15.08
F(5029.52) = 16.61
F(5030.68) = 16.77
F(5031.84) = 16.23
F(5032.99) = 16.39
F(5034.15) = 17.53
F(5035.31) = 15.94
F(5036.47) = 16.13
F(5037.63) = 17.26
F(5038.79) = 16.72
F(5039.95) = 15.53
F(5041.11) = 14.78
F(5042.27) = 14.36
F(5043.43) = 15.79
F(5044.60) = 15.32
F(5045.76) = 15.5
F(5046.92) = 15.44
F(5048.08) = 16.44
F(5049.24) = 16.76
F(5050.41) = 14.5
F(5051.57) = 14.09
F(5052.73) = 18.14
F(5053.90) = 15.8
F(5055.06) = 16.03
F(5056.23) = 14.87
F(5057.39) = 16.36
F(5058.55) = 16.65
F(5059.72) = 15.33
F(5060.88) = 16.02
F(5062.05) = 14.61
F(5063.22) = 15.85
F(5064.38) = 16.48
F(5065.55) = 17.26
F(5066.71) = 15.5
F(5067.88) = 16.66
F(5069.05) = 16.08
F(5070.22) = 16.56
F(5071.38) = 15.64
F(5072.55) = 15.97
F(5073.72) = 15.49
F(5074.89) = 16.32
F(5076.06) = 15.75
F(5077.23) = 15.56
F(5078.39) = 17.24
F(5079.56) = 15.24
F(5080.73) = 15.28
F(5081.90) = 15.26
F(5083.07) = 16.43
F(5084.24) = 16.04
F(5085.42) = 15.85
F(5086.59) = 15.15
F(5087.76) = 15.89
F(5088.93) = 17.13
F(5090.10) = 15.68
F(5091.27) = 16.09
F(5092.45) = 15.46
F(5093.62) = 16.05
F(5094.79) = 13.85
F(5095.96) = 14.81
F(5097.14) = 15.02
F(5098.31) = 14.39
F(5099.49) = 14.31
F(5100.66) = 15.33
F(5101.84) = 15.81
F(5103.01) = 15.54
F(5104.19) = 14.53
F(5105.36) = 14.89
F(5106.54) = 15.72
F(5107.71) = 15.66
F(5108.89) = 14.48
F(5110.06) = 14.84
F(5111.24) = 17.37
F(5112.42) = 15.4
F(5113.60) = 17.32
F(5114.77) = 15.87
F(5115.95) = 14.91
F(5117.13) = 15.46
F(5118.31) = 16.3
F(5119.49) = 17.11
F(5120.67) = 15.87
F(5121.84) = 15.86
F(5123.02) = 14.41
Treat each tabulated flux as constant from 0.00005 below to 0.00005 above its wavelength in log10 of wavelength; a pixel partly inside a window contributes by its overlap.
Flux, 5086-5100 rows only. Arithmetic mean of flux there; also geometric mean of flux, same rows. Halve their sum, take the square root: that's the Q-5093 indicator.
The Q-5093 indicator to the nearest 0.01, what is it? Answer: 3.91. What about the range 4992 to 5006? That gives 4.08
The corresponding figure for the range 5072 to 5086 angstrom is 3.98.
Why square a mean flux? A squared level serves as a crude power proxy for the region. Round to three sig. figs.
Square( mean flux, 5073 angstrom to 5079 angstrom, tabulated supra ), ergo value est 258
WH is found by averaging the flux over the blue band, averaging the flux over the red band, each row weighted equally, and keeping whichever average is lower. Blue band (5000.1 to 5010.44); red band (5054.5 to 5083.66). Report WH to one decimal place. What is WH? 15.9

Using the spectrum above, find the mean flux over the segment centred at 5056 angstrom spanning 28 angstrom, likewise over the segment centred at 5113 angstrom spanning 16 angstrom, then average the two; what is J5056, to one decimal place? 15.8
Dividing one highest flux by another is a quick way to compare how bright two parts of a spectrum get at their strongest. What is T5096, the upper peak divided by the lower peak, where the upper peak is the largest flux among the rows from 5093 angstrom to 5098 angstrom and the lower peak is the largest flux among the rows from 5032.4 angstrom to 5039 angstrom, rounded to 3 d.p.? 0.916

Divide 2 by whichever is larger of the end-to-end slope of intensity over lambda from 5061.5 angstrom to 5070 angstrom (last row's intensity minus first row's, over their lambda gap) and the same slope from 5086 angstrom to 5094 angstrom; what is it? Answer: 10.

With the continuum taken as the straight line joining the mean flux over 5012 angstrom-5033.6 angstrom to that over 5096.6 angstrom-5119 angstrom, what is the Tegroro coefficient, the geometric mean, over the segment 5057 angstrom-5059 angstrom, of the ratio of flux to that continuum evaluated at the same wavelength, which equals 1.046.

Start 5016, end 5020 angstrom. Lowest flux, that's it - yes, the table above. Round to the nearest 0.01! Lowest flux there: 14.73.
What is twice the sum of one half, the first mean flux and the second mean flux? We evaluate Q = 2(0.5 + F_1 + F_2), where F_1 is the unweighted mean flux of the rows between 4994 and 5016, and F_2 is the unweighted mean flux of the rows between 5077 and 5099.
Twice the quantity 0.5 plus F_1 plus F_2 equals 64.9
